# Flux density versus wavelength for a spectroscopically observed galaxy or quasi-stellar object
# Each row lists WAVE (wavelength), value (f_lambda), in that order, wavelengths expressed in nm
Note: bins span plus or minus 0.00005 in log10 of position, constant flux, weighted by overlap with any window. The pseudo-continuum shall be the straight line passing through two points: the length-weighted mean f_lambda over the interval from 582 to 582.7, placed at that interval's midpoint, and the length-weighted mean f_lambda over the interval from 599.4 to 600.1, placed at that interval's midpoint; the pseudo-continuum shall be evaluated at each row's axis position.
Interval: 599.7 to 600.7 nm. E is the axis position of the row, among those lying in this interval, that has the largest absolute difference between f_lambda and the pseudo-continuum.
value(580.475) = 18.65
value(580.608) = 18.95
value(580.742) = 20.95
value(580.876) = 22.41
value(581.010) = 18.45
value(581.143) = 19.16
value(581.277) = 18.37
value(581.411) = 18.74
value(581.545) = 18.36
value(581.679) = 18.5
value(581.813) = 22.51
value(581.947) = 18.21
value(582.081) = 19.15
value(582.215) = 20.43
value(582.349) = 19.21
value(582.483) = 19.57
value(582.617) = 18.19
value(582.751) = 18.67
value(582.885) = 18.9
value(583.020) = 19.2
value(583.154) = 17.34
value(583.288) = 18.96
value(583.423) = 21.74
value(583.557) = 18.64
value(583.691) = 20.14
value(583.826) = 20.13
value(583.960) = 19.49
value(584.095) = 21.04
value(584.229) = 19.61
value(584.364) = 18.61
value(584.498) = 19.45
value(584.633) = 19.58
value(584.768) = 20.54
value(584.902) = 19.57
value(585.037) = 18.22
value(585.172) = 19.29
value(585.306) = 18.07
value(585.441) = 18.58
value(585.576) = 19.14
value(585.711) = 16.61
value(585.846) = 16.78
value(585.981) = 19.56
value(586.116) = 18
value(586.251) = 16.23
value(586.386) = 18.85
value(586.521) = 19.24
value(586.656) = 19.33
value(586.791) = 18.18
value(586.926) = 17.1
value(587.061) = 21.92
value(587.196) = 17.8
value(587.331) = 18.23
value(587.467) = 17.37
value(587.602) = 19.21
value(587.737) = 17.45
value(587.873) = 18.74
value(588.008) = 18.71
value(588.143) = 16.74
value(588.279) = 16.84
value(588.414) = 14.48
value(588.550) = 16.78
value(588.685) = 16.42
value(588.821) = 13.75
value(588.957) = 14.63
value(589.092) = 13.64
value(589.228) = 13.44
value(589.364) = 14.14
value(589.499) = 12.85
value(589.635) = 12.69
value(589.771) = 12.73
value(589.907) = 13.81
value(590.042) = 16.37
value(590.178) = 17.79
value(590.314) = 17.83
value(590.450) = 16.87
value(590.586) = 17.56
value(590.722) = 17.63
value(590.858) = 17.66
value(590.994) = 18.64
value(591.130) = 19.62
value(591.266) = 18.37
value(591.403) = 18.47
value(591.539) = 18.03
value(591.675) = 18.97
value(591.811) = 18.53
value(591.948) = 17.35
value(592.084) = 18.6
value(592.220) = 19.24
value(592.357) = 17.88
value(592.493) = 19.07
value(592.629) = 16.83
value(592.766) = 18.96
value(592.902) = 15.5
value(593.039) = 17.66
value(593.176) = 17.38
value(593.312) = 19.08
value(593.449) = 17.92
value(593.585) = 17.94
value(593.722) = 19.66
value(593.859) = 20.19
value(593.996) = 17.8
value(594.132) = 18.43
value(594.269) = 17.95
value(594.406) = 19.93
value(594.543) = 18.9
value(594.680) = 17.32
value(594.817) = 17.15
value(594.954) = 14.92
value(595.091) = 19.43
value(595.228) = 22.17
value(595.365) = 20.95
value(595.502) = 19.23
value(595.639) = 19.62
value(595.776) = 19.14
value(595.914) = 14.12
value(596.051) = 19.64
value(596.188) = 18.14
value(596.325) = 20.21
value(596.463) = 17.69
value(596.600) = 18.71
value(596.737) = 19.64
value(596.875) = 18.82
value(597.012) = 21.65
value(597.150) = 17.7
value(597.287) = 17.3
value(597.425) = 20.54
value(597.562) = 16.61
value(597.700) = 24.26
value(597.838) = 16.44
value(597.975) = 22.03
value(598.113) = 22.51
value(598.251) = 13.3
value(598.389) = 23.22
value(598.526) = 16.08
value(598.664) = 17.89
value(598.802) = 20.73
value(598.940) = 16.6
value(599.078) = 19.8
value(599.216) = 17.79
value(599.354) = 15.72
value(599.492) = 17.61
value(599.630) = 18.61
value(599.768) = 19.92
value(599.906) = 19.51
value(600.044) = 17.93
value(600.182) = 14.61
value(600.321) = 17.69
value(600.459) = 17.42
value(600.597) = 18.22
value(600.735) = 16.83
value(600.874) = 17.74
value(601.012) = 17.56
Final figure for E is 600.182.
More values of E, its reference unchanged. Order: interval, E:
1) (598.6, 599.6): 599.354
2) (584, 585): 584.095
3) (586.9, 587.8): 587.061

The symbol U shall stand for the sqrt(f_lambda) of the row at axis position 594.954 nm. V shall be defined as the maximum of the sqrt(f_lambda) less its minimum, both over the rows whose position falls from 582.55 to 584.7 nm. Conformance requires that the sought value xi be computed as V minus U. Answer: -3.36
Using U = 3.86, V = 0.50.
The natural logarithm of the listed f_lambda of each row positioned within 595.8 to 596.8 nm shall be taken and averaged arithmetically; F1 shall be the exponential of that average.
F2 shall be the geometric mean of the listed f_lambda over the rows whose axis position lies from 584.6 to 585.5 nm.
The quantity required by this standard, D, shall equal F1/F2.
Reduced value 0.95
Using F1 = 18.2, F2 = 19.1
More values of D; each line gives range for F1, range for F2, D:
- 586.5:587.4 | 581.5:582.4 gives 0.97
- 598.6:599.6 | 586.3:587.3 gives 0.95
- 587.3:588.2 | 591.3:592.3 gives 0.98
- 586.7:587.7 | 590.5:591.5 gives 1.01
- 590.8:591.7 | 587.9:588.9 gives 1.15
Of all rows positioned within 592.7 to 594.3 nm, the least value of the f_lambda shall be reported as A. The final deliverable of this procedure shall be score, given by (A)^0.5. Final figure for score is 3.9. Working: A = 15.5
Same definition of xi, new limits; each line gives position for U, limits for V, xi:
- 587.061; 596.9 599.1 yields -3.40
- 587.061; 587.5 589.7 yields -3.86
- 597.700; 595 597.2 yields -3.97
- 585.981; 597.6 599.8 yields -3.14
